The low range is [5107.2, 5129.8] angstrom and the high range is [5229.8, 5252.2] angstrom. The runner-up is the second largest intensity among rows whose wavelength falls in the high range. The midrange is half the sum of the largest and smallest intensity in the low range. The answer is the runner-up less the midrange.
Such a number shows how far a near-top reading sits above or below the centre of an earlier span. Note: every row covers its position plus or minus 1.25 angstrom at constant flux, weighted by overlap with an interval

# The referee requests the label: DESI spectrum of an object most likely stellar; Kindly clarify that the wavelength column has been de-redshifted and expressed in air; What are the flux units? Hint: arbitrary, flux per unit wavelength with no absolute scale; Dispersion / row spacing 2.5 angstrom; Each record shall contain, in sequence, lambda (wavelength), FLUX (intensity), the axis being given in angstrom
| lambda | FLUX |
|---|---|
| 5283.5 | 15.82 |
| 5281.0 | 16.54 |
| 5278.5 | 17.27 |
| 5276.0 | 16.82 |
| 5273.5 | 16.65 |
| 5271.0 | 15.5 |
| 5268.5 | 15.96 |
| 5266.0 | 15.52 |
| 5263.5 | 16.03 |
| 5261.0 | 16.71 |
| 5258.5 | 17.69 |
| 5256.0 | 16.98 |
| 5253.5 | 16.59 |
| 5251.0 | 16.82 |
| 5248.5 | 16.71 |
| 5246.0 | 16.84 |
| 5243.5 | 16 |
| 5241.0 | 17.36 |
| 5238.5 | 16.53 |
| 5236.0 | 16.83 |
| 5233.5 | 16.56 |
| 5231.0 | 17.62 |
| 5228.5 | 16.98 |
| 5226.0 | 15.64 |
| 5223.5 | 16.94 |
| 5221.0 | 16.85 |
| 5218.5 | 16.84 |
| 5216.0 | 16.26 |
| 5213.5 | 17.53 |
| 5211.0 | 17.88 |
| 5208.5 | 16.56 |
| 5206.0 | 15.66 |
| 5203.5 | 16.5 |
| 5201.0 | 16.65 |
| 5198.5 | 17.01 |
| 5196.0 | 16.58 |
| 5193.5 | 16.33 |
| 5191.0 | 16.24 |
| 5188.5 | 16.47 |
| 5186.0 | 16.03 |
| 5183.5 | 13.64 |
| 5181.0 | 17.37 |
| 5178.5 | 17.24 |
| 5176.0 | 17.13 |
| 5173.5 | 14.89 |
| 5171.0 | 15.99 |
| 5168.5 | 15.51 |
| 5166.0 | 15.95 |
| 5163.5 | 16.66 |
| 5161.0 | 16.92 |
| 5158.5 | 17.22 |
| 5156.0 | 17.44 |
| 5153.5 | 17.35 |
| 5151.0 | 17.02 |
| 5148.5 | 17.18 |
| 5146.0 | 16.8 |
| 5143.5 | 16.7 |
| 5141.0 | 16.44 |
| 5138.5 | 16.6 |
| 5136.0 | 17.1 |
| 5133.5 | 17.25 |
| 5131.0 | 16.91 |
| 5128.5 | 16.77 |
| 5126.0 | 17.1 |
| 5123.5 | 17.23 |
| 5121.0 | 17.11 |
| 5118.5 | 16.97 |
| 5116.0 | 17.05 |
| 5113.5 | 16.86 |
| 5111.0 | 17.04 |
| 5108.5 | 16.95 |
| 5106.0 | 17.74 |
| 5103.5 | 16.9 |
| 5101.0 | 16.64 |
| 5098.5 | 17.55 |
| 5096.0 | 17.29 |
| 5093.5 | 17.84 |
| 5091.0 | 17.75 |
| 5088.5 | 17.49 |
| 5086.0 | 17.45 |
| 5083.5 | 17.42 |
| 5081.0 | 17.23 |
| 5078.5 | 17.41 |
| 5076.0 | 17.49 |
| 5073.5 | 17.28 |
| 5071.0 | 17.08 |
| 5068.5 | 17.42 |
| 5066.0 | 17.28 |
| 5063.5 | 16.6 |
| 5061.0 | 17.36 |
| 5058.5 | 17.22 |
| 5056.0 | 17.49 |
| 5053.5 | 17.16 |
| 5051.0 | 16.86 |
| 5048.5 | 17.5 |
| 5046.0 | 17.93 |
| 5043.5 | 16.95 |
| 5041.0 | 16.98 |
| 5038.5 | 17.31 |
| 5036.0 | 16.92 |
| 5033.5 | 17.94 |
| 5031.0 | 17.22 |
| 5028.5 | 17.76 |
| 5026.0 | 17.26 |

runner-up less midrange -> 0.36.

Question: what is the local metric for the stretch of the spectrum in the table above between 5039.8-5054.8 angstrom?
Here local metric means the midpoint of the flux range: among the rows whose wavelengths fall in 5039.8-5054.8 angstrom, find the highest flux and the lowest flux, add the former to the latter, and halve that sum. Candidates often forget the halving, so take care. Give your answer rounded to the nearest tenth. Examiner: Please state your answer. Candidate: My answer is 17.4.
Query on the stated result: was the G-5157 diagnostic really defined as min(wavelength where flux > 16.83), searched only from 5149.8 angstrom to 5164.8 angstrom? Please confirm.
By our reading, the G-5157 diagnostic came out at 5151.0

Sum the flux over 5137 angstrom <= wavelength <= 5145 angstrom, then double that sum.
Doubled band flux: 99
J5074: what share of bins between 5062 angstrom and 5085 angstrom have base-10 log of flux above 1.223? 0.89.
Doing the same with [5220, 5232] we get 0.80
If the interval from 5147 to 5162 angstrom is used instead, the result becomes 1.00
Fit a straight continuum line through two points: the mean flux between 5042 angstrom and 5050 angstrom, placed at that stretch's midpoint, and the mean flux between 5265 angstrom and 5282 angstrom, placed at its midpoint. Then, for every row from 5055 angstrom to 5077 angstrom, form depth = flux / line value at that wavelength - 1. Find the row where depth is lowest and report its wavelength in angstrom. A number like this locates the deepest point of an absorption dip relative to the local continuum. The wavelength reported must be 5063.5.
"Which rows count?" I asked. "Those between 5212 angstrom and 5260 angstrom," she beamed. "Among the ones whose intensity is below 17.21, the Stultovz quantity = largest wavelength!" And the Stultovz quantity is 5256.0 angstrom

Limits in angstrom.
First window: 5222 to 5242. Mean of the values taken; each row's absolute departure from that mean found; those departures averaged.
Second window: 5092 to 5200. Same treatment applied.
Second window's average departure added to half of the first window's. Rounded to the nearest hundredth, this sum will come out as 0.72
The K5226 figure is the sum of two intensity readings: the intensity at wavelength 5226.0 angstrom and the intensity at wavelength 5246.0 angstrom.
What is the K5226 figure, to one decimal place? 32.5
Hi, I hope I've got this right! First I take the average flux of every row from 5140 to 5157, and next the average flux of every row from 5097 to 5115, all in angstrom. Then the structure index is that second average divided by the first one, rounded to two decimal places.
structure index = 1.01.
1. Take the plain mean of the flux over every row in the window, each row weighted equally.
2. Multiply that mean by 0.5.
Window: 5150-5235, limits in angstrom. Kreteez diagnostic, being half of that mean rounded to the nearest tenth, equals 8.3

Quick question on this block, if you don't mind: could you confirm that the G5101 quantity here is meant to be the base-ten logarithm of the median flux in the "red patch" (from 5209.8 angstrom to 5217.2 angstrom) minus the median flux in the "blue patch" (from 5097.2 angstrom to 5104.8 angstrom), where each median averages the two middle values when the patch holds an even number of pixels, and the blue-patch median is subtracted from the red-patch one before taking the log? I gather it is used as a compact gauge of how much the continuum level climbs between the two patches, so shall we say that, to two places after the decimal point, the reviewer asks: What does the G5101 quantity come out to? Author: -0.20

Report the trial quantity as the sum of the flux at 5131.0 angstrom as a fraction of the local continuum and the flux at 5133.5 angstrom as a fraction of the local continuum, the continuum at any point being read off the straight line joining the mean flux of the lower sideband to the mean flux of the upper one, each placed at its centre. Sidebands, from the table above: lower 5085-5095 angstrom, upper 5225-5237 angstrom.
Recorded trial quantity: 1.97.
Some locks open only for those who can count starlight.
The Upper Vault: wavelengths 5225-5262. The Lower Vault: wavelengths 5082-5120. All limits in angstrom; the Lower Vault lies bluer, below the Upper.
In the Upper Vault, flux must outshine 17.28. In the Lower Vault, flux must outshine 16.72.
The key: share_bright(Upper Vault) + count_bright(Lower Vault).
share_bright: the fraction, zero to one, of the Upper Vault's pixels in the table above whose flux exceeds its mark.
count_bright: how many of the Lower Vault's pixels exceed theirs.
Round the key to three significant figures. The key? 14.2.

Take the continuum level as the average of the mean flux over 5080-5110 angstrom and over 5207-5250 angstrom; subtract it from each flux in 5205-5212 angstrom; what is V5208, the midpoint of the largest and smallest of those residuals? -0.3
